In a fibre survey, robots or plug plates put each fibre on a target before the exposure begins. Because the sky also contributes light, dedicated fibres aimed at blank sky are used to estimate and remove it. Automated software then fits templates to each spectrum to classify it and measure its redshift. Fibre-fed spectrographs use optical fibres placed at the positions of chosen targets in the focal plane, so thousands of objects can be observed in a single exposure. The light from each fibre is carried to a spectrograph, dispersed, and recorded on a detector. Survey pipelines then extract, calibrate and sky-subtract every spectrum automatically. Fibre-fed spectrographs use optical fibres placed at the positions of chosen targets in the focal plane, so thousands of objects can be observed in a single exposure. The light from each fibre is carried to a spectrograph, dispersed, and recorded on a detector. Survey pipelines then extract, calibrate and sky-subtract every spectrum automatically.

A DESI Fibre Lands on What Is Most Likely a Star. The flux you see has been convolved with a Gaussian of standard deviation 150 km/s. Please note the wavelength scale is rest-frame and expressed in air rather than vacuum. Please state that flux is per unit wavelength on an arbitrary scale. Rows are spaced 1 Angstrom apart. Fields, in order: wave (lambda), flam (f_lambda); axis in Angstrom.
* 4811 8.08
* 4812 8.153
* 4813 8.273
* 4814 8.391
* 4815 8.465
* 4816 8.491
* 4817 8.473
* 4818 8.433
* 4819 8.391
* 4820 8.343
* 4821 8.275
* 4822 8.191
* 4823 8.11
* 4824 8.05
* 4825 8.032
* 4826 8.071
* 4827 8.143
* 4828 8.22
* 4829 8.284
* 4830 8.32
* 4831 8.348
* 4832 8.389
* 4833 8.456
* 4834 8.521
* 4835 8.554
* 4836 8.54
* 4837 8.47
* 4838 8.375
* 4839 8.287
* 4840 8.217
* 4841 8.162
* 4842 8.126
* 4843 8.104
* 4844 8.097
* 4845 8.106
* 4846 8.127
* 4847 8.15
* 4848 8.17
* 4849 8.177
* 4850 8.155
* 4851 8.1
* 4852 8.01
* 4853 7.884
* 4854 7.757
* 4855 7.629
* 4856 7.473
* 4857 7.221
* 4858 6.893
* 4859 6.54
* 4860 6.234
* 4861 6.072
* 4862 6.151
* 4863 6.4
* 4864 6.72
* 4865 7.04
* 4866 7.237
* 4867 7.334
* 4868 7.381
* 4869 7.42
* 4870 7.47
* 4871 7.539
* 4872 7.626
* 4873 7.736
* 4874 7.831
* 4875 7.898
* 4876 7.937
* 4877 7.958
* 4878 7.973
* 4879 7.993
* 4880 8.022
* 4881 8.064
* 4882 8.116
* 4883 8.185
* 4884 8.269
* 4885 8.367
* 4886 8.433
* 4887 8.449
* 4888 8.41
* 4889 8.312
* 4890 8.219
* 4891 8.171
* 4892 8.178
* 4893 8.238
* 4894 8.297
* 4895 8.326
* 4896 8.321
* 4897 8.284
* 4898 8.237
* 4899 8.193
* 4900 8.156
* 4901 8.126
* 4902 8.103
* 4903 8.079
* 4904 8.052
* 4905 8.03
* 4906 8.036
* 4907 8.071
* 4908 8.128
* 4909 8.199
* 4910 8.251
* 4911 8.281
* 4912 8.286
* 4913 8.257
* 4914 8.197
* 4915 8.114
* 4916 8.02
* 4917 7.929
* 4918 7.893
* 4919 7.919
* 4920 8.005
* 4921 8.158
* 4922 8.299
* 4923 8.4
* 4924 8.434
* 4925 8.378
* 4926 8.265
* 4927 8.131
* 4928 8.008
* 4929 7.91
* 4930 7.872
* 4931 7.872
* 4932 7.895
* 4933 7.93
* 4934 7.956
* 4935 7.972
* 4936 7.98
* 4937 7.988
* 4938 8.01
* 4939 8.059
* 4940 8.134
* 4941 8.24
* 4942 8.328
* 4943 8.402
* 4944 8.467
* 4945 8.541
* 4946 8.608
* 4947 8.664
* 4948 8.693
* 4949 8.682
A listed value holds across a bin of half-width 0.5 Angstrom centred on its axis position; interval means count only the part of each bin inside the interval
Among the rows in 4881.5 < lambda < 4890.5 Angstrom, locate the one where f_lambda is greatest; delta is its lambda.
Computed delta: 4887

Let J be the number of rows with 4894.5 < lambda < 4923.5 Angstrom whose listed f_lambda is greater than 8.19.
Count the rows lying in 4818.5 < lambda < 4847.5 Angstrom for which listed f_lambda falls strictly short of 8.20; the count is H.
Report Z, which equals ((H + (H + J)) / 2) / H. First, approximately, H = 13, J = 13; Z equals 1.50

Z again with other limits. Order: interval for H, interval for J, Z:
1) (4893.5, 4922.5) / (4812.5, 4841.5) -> 1.61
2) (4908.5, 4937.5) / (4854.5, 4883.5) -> 1.00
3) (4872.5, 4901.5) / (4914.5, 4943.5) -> 1.25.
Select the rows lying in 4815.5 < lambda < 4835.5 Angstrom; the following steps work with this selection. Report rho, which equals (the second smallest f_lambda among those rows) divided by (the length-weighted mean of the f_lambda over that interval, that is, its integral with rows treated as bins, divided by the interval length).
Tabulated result 0.97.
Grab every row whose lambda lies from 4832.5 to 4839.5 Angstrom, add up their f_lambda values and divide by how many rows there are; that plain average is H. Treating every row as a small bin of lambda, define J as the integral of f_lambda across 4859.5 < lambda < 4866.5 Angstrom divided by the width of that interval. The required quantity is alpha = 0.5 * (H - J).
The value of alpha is 0.95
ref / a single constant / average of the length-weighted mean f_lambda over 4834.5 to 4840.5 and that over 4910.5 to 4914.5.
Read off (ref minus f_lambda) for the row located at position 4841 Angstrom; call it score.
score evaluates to 0.17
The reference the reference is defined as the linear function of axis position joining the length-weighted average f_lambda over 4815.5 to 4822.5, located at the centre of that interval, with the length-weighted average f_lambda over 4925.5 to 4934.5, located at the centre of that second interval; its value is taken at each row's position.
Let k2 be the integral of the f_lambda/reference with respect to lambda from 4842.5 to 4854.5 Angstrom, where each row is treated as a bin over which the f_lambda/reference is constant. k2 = 11.71 Angstrom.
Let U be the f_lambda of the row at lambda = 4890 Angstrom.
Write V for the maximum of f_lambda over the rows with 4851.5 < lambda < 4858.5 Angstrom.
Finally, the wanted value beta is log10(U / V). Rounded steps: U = 8.219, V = 8.01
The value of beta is 0.011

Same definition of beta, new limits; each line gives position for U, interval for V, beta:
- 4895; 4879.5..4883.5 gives 0.007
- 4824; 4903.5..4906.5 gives 0.000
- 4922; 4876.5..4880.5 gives 0.015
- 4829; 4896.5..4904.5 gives 0.000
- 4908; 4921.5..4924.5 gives -0.016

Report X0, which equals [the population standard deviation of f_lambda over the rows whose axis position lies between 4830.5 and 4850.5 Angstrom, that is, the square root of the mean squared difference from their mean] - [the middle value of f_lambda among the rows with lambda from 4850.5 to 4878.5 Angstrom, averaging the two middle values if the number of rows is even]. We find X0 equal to -7.3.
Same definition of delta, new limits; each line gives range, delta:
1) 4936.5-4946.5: 4946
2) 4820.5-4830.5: 4830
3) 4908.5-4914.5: 4912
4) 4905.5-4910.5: 4910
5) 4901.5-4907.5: 4902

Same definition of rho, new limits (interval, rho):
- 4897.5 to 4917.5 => 0.99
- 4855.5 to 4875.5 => 0.87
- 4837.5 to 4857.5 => 0.93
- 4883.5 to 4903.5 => 0.98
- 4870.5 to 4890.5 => 0.95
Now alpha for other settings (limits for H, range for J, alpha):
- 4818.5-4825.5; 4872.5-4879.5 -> 0.15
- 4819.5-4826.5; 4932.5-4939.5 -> 0.08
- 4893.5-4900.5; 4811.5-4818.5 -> -0.06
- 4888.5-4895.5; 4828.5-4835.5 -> -0.08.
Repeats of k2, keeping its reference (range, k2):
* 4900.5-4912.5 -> 12.11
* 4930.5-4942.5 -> 12.11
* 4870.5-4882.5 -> 11.59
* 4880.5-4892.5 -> 12.19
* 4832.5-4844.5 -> 12.03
